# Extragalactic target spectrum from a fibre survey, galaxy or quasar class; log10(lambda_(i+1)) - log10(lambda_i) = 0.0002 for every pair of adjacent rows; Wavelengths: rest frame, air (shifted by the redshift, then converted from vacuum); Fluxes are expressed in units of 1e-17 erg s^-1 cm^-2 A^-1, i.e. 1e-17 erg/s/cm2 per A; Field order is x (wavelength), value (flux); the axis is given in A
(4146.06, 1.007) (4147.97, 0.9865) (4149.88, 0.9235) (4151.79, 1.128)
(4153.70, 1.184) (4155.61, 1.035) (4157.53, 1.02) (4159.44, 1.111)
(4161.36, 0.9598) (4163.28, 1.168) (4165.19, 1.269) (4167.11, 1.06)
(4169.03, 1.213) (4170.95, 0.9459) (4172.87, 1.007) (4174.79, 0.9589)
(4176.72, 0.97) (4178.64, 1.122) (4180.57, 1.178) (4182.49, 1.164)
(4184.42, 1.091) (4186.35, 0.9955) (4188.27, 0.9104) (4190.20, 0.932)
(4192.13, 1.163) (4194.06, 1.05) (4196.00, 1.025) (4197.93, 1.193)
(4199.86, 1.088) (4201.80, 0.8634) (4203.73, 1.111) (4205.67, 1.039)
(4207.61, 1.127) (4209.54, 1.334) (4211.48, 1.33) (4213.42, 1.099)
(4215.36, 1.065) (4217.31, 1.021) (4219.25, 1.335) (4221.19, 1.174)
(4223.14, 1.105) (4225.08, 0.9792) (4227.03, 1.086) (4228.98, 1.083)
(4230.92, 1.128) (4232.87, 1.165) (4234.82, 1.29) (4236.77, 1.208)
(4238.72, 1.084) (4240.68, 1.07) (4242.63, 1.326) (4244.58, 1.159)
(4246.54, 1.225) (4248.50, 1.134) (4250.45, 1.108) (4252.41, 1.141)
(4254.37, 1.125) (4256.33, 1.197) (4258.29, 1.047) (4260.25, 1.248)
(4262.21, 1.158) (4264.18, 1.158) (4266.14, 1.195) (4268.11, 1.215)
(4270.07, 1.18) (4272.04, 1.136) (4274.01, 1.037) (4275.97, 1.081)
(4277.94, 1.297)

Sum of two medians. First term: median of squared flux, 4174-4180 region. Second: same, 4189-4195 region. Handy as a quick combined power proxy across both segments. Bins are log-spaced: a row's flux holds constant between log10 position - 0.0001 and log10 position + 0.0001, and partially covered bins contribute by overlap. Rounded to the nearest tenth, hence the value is 2.0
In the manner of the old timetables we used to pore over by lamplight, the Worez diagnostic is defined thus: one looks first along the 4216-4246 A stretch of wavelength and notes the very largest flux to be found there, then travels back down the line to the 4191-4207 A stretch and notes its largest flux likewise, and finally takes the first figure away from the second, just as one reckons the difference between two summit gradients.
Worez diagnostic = -0.14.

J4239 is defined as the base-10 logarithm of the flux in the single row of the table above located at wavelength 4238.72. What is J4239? 0.035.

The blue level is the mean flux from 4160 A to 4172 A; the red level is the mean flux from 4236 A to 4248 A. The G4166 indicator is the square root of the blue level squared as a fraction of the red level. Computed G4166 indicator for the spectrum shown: 1.02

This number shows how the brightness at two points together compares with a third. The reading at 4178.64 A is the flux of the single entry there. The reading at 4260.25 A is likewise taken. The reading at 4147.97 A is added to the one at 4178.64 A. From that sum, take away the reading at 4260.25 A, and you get 0.86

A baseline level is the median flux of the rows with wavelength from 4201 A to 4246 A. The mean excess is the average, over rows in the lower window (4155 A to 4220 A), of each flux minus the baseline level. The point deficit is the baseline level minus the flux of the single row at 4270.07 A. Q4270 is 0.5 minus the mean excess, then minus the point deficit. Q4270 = 0.59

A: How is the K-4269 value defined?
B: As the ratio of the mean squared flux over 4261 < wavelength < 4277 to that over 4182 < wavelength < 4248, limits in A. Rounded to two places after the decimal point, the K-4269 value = 1.04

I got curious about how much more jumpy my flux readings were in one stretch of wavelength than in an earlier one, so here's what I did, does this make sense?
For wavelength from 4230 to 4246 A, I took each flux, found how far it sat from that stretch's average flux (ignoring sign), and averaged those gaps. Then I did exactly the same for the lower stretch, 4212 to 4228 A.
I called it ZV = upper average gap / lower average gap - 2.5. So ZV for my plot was -1.52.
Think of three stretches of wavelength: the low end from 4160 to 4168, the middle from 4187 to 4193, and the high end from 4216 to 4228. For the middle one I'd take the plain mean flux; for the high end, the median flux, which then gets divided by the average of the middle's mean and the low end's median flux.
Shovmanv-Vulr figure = 1.036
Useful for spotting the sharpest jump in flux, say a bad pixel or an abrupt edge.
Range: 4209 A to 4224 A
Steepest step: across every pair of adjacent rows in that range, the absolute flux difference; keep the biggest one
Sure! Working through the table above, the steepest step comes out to 0.314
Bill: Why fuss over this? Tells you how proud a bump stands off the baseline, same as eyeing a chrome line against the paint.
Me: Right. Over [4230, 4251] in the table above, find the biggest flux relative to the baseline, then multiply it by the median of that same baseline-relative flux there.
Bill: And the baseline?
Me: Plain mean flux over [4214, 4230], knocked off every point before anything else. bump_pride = 0.012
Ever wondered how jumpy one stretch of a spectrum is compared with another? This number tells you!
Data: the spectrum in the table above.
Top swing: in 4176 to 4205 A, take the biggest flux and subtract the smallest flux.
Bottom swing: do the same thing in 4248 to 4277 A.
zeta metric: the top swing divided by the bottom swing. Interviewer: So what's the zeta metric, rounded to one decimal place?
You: 1.6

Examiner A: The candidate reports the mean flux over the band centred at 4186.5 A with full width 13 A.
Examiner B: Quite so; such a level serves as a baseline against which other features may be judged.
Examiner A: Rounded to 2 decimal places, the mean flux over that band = 1.06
